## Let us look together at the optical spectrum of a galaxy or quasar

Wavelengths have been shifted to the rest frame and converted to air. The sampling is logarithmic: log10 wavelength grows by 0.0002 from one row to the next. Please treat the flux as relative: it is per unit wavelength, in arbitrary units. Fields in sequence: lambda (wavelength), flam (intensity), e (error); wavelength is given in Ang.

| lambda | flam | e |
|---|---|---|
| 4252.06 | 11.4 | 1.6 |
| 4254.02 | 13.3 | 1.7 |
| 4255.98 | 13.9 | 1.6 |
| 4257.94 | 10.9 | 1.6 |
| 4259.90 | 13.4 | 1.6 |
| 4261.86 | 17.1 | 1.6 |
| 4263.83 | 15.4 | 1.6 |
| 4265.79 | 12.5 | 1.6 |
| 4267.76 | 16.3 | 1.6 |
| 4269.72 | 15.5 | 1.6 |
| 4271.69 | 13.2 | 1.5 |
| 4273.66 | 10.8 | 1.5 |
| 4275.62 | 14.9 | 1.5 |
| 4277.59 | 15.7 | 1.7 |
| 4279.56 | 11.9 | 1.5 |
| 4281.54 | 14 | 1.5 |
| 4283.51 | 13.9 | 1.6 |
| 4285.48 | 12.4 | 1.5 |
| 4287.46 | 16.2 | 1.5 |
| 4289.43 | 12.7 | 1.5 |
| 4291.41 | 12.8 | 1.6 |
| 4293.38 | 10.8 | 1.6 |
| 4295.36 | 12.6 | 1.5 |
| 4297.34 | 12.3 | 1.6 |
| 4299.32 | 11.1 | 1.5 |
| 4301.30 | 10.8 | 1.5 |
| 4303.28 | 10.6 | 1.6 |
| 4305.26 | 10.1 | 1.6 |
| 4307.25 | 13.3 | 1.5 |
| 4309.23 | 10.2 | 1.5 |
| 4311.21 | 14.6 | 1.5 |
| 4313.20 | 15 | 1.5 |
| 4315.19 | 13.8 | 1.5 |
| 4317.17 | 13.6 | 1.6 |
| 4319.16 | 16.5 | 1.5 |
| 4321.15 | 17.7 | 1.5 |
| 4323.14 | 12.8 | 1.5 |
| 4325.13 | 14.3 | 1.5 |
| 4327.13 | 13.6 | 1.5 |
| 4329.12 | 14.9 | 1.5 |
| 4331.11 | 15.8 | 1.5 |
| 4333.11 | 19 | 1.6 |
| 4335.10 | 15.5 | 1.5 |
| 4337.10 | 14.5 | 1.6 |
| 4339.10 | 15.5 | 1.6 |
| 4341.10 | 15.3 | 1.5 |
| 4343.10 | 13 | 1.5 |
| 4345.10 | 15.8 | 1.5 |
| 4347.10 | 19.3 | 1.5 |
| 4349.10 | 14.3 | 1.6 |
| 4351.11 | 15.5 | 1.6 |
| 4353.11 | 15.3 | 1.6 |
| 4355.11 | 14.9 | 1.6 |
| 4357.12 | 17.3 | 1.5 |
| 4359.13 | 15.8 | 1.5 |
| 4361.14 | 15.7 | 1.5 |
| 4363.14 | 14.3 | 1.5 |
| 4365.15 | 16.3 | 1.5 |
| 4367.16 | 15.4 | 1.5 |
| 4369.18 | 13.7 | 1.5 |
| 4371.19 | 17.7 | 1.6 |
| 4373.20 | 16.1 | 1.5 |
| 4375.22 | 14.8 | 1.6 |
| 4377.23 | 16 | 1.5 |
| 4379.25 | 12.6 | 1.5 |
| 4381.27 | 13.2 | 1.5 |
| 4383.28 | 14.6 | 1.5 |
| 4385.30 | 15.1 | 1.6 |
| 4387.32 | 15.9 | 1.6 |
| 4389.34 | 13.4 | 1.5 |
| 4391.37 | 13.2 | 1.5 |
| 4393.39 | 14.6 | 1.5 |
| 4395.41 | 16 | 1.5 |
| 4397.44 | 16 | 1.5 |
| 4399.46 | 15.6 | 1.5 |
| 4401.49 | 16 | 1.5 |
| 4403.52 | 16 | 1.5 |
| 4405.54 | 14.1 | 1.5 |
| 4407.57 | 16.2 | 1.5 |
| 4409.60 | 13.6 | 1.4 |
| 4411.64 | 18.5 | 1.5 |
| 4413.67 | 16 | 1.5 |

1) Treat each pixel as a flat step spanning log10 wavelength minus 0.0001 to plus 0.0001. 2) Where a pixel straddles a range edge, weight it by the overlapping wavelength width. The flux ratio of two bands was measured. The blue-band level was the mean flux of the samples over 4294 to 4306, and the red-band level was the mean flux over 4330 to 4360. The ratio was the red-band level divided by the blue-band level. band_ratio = 1.40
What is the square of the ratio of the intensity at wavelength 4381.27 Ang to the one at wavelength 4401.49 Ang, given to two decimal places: 0.68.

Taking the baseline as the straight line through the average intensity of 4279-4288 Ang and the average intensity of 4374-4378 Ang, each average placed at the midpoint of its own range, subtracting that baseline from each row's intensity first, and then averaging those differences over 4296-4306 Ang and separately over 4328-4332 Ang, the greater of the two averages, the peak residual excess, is 0.8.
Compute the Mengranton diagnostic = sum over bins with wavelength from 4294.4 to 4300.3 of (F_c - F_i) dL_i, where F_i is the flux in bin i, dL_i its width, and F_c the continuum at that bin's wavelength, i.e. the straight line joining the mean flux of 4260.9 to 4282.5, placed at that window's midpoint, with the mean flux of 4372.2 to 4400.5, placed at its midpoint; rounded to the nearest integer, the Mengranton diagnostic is 14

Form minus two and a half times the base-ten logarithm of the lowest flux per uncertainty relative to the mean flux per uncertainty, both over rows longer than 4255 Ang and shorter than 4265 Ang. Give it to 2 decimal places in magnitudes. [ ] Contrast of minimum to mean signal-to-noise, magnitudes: 0.28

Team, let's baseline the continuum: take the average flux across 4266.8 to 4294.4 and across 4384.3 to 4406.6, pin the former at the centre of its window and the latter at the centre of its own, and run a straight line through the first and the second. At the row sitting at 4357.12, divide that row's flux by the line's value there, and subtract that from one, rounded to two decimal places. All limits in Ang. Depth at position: -0.18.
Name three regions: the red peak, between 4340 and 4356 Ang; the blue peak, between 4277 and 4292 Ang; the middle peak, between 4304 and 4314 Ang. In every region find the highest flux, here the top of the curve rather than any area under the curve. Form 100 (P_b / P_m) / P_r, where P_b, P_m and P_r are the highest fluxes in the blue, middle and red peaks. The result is 5.60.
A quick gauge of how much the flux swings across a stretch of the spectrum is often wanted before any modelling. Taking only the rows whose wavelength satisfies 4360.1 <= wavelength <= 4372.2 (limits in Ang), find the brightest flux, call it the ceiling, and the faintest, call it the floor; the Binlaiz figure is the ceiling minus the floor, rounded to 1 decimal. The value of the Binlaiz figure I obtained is 4.0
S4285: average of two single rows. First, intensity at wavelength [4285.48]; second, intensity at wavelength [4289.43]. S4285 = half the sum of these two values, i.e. 13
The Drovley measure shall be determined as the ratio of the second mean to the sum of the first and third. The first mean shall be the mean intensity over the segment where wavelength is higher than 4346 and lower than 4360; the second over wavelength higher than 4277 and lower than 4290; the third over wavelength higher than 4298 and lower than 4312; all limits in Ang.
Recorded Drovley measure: 0.501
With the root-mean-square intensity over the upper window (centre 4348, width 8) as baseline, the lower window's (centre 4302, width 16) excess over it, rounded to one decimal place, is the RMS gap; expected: -4.9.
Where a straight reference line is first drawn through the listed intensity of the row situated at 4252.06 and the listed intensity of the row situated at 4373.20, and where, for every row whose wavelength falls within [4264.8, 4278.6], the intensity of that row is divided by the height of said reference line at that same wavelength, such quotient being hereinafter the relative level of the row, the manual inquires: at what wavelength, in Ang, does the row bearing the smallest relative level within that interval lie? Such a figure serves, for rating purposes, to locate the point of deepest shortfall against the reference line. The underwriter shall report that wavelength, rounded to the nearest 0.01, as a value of 4273.66 Ang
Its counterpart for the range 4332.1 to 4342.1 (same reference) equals 4337.10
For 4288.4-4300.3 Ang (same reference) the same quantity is 4293.38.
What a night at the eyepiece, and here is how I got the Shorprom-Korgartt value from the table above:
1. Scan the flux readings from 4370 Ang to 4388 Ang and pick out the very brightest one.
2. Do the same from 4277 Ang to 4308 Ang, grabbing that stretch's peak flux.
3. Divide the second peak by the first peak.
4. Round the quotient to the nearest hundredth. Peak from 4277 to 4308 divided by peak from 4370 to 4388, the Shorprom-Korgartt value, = 0.92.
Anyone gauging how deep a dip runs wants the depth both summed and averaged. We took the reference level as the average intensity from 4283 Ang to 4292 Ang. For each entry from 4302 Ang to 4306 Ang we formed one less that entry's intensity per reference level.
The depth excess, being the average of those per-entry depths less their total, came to -0.24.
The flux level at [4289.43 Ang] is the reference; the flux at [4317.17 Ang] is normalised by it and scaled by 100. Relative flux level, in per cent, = 107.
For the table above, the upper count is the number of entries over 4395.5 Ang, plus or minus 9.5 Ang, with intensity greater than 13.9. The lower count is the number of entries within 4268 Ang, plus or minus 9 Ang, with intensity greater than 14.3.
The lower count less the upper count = -2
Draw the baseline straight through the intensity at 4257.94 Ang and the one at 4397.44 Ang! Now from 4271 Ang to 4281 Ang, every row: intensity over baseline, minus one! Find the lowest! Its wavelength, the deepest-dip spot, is 4273.66 Ang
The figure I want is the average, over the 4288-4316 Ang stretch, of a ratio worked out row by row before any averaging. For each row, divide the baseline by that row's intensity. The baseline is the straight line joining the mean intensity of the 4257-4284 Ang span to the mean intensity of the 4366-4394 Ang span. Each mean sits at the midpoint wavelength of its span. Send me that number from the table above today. 1.18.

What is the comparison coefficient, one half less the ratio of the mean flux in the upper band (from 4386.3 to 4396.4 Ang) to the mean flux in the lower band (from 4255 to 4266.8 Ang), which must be -0.55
